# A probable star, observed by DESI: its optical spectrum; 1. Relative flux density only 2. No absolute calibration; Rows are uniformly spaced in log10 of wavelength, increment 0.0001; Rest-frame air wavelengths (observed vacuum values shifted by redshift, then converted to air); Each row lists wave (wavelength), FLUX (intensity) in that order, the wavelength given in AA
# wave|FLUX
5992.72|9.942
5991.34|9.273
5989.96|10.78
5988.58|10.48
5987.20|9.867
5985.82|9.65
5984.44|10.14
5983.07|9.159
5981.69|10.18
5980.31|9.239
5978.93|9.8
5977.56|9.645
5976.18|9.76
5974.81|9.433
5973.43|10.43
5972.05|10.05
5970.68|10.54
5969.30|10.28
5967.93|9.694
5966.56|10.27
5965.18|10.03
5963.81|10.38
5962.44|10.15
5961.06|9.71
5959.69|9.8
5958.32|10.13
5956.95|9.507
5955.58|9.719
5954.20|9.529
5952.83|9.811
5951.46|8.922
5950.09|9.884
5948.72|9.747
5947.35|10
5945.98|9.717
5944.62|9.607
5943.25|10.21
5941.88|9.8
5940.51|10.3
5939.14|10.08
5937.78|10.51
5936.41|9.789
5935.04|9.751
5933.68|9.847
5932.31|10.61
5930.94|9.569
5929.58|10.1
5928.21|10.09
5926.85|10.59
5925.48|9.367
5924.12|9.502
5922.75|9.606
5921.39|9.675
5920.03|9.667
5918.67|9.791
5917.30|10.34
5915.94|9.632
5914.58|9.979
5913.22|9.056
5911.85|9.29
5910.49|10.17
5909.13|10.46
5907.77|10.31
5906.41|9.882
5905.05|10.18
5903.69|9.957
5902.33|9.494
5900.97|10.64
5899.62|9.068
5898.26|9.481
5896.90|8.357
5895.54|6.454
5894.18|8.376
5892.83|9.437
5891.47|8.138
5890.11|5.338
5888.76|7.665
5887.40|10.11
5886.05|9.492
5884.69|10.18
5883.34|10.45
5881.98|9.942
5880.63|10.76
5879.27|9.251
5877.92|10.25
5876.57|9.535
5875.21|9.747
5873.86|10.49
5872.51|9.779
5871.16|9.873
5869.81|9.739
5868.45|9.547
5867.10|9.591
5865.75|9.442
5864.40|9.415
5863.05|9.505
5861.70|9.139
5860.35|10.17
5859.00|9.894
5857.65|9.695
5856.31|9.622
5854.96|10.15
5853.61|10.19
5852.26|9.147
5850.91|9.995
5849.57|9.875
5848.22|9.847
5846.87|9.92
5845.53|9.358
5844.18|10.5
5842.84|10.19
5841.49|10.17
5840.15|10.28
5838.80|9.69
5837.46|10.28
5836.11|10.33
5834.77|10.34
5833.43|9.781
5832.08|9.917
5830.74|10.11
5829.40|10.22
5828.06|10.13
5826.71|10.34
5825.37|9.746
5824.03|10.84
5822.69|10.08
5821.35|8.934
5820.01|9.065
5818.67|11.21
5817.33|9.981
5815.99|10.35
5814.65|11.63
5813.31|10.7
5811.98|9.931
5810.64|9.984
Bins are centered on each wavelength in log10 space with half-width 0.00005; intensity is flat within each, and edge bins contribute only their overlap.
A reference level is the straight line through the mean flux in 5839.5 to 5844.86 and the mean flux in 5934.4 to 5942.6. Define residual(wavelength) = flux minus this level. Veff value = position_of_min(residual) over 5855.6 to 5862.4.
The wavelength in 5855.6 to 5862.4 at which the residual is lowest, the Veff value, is 5861.70 AA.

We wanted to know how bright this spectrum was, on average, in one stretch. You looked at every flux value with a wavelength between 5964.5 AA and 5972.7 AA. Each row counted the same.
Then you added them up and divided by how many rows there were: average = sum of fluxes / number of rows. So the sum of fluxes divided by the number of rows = 10.1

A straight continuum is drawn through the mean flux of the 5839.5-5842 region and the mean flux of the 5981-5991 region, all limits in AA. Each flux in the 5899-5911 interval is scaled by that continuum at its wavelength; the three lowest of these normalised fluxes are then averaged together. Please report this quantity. 0.935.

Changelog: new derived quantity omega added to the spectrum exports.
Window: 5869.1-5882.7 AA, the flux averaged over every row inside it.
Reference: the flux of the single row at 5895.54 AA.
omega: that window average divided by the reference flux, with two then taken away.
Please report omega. -0.46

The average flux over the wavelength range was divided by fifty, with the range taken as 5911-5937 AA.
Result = 0.196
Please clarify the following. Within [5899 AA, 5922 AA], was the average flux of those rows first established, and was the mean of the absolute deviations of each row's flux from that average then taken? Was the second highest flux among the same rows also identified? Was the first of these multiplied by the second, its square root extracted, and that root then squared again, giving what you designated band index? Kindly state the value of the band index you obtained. 3.9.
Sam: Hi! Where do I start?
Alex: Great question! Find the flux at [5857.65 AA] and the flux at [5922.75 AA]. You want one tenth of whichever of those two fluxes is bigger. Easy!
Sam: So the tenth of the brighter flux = 0.97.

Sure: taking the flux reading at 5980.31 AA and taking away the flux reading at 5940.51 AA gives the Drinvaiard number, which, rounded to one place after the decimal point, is -1.1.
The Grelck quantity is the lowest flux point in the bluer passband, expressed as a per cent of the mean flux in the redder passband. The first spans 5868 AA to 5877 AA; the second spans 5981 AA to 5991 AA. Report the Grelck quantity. 95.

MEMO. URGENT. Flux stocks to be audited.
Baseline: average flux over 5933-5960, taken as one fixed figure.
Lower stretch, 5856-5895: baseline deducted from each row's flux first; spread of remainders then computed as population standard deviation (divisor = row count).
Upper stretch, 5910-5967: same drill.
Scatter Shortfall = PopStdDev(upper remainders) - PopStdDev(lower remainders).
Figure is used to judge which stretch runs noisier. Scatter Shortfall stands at -0.6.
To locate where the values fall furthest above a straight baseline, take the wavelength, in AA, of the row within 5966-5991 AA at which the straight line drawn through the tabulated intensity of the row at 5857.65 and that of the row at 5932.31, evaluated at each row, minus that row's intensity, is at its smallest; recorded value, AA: 5989.96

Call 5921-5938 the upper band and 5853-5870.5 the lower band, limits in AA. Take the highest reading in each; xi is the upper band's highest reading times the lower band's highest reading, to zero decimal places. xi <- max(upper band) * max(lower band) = 108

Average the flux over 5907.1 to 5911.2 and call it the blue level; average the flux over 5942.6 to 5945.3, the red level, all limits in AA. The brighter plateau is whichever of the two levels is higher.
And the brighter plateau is 10.3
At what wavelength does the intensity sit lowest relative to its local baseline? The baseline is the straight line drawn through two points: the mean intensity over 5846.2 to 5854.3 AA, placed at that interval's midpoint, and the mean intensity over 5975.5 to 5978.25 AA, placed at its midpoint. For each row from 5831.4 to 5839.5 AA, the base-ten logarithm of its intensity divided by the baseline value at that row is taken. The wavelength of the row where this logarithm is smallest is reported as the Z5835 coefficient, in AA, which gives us 5838.80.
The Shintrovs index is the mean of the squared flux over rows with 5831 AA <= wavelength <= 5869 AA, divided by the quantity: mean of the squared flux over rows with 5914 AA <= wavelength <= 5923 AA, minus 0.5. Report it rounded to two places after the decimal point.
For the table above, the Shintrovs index 1.01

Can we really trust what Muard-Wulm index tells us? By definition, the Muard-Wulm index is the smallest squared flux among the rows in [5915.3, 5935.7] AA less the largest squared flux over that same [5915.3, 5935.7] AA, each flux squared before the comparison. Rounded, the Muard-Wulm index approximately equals -25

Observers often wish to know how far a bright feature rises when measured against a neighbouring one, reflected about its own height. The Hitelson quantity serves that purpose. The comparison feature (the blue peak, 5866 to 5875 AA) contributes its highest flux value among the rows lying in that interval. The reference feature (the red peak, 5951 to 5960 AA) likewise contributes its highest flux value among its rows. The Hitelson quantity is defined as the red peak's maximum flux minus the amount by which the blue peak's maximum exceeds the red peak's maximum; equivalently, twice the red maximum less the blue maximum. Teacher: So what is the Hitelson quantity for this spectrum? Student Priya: 9.8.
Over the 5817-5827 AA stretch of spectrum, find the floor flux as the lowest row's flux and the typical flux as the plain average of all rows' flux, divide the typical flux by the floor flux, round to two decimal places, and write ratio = 1.12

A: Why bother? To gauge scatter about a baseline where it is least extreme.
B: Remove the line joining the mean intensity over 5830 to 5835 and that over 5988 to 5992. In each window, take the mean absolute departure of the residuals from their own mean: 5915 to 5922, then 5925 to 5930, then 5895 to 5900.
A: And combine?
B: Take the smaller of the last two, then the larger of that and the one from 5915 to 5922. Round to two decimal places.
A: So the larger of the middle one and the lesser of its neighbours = 0.33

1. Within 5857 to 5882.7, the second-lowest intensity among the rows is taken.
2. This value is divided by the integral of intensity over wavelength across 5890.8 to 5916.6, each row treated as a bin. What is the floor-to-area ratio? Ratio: 0.0382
